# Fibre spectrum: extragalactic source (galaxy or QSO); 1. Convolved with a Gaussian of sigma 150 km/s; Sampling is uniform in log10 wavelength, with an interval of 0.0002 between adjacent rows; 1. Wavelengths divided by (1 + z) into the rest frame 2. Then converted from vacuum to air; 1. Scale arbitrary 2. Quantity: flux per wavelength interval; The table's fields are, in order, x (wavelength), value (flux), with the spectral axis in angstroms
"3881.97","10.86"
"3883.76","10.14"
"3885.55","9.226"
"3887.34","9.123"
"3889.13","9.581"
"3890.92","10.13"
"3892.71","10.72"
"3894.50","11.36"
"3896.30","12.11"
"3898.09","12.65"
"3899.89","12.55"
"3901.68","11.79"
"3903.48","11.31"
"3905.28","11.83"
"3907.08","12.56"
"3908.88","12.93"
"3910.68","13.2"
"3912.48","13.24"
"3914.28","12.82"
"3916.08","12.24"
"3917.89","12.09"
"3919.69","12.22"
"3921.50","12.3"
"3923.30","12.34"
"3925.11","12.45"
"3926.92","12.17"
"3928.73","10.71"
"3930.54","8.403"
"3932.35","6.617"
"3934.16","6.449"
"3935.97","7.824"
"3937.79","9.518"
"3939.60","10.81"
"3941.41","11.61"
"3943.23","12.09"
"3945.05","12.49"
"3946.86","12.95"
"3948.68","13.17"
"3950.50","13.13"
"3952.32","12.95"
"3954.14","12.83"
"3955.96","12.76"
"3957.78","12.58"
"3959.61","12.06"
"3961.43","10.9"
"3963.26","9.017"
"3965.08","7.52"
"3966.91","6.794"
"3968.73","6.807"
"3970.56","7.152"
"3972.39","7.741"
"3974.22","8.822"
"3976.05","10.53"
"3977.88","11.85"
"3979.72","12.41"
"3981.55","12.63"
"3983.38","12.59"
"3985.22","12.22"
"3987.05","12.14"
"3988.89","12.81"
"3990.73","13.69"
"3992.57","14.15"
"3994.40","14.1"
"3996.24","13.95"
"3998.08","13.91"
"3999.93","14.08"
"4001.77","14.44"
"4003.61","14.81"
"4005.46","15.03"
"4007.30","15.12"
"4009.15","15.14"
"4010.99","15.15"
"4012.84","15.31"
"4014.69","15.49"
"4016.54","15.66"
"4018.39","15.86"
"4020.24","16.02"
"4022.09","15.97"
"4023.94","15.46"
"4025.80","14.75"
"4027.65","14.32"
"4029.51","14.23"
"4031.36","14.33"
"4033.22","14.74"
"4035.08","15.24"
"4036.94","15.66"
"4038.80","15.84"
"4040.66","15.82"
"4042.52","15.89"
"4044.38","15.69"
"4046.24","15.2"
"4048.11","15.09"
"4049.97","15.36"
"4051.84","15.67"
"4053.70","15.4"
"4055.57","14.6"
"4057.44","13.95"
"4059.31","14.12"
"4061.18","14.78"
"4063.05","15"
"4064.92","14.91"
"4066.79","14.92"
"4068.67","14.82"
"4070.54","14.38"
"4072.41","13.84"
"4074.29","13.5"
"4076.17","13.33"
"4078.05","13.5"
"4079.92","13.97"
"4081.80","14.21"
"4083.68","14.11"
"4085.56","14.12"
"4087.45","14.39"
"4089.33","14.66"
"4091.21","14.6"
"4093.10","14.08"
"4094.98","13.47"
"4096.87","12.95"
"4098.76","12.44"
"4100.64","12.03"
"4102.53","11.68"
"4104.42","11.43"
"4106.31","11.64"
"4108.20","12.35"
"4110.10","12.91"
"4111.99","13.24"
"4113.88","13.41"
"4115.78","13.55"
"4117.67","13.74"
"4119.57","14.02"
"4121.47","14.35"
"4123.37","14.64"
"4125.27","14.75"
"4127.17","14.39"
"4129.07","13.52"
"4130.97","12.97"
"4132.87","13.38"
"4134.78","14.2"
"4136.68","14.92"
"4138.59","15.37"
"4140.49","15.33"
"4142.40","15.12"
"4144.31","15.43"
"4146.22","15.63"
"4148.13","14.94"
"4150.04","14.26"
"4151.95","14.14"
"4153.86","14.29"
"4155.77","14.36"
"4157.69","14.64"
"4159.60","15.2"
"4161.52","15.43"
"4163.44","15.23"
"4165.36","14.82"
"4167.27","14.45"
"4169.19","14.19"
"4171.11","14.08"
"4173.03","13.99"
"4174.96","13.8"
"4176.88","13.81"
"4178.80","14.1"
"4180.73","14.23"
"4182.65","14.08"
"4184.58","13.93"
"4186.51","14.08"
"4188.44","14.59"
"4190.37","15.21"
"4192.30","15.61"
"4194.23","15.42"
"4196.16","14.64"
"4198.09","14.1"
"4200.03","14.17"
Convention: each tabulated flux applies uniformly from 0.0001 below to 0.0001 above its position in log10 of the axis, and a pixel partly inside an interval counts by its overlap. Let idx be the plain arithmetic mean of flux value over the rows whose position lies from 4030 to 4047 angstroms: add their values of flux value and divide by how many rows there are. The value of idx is 15.4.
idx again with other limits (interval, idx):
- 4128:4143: 14.4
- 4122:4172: 14.6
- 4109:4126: 13.8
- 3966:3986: 10.0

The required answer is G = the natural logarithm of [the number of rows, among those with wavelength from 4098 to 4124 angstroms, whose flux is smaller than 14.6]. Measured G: 2.6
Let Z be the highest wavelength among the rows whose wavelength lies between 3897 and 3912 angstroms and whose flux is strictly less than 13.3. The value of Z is 3910.68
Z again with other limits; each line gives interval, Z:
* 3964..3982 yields 3981.55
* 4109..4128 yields 4111.99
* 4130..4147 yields 4130.97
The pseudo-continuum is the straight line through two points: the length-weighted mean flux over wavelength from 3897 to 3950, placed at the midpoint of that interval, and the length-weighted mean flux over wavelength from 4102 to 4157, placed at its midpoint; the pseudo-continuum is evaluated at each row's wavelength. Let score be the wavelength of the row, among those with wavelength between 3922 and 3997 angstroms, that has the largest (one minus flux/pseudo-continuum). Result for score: 3934.16 angstroms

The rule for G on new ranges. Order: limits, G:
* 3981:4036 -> 2.7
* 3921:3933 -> 1.9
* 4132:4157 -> 1.8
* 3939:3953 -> 2.1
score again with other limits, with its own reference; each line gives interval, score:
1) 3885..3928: 3887.34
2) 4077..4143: 4104.42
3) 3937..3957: 3937.79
